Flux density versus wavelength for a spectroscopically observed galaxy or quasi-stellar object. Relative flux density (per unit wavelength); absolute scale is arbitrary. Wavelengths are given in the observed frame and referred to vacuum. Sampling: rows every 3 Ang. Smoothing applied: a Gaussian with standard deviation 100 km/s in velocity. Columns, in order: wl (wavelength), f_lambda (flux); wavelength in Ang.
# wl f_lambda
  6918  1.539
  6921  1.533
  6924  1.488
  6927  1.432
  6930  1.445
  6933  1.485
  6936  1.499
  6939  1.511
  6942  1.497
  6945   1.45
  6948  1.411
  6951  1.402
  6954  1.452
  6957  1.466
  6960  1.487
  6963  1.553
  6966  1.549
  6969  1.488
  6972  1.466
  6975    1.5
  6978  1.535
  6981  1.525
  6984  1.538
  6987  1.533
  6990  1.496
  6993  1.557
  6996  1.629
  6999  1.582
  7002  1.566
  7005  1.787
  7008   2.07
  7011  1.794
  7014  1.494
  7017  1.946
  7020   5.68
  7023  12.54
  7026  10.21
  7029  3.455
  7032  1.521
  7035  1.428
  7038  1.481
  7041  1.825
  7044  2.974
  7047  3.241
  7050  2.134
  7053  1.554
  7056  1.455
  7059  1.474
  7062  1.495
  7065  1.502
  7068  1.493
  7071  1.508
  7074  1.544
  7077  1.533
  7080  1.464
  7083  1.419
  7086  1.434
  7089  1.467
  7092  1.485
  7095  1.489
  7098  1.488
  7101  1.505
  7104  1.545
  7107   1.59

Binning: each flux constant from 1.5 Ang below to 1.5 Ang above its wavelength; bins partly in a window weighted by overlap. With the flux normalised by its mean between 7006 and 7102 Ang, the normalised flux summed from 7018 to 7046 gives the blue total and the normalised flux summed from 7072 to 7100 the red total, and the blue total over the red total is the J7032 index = 3.1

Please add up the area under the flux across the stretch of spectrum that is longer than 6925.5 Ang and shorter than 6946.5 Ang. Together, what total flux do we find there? 31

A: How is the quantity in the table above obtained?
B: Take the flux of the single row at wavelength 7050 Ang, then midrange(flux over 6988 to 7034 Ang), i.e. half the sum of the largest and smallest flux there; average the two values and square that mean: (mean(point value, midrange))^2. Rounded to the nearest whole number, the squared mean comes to 21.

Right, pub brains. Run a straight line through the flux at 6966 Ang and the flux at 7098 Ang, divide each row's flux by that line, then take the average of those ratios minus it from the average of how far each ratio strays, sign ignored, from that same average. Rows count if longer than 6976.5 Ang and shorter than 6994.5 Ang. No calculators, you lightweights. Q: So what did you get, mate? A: -0.99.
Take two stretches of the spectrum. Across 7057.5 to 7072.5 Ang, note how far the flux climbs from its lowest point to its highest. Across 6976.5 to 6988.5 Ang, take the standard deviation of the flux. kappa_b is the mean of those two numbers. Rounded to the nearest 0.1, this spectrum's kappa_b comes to 0.0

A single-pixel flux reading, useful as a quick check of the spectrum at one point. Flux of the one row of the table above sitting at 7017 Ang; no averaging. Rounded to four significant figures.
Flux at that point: 1.946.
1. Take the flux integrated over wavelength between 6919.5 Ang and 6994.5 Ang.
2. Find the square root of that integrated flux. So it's 10.6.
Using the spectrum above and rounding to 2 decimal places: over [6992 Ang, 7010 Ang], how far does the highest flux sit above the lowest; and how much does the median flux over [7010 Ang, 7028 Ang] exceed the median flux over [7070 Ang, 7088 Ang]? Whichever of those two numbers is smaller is 0.51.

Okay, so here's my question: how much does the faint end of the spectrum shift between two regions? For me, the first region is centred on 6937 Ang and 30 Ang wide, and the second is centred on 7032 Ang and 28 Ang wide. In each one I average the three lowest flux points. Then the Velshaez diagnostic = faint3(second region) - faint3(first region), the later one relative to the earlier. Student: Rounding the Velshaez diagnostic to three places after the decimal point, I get 0.062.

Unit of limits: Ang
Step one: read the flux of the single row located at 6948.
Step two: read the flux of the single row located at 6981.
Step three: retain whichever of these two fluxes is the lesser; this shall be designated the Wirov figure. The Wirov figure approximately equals 1.41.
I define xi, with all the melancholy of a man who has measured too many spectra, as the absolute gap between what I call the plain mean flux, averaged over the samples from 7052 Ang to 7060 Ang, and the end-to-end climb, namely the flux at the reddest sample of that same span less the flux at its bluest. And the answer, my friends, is 1.57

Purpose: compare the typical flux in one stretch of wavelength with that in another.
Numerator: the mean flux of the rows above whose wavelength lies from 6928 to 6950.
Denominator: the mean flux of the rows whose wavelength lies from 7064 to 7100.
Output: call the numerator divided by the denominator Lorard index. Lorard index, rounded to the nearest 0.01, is 0.99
